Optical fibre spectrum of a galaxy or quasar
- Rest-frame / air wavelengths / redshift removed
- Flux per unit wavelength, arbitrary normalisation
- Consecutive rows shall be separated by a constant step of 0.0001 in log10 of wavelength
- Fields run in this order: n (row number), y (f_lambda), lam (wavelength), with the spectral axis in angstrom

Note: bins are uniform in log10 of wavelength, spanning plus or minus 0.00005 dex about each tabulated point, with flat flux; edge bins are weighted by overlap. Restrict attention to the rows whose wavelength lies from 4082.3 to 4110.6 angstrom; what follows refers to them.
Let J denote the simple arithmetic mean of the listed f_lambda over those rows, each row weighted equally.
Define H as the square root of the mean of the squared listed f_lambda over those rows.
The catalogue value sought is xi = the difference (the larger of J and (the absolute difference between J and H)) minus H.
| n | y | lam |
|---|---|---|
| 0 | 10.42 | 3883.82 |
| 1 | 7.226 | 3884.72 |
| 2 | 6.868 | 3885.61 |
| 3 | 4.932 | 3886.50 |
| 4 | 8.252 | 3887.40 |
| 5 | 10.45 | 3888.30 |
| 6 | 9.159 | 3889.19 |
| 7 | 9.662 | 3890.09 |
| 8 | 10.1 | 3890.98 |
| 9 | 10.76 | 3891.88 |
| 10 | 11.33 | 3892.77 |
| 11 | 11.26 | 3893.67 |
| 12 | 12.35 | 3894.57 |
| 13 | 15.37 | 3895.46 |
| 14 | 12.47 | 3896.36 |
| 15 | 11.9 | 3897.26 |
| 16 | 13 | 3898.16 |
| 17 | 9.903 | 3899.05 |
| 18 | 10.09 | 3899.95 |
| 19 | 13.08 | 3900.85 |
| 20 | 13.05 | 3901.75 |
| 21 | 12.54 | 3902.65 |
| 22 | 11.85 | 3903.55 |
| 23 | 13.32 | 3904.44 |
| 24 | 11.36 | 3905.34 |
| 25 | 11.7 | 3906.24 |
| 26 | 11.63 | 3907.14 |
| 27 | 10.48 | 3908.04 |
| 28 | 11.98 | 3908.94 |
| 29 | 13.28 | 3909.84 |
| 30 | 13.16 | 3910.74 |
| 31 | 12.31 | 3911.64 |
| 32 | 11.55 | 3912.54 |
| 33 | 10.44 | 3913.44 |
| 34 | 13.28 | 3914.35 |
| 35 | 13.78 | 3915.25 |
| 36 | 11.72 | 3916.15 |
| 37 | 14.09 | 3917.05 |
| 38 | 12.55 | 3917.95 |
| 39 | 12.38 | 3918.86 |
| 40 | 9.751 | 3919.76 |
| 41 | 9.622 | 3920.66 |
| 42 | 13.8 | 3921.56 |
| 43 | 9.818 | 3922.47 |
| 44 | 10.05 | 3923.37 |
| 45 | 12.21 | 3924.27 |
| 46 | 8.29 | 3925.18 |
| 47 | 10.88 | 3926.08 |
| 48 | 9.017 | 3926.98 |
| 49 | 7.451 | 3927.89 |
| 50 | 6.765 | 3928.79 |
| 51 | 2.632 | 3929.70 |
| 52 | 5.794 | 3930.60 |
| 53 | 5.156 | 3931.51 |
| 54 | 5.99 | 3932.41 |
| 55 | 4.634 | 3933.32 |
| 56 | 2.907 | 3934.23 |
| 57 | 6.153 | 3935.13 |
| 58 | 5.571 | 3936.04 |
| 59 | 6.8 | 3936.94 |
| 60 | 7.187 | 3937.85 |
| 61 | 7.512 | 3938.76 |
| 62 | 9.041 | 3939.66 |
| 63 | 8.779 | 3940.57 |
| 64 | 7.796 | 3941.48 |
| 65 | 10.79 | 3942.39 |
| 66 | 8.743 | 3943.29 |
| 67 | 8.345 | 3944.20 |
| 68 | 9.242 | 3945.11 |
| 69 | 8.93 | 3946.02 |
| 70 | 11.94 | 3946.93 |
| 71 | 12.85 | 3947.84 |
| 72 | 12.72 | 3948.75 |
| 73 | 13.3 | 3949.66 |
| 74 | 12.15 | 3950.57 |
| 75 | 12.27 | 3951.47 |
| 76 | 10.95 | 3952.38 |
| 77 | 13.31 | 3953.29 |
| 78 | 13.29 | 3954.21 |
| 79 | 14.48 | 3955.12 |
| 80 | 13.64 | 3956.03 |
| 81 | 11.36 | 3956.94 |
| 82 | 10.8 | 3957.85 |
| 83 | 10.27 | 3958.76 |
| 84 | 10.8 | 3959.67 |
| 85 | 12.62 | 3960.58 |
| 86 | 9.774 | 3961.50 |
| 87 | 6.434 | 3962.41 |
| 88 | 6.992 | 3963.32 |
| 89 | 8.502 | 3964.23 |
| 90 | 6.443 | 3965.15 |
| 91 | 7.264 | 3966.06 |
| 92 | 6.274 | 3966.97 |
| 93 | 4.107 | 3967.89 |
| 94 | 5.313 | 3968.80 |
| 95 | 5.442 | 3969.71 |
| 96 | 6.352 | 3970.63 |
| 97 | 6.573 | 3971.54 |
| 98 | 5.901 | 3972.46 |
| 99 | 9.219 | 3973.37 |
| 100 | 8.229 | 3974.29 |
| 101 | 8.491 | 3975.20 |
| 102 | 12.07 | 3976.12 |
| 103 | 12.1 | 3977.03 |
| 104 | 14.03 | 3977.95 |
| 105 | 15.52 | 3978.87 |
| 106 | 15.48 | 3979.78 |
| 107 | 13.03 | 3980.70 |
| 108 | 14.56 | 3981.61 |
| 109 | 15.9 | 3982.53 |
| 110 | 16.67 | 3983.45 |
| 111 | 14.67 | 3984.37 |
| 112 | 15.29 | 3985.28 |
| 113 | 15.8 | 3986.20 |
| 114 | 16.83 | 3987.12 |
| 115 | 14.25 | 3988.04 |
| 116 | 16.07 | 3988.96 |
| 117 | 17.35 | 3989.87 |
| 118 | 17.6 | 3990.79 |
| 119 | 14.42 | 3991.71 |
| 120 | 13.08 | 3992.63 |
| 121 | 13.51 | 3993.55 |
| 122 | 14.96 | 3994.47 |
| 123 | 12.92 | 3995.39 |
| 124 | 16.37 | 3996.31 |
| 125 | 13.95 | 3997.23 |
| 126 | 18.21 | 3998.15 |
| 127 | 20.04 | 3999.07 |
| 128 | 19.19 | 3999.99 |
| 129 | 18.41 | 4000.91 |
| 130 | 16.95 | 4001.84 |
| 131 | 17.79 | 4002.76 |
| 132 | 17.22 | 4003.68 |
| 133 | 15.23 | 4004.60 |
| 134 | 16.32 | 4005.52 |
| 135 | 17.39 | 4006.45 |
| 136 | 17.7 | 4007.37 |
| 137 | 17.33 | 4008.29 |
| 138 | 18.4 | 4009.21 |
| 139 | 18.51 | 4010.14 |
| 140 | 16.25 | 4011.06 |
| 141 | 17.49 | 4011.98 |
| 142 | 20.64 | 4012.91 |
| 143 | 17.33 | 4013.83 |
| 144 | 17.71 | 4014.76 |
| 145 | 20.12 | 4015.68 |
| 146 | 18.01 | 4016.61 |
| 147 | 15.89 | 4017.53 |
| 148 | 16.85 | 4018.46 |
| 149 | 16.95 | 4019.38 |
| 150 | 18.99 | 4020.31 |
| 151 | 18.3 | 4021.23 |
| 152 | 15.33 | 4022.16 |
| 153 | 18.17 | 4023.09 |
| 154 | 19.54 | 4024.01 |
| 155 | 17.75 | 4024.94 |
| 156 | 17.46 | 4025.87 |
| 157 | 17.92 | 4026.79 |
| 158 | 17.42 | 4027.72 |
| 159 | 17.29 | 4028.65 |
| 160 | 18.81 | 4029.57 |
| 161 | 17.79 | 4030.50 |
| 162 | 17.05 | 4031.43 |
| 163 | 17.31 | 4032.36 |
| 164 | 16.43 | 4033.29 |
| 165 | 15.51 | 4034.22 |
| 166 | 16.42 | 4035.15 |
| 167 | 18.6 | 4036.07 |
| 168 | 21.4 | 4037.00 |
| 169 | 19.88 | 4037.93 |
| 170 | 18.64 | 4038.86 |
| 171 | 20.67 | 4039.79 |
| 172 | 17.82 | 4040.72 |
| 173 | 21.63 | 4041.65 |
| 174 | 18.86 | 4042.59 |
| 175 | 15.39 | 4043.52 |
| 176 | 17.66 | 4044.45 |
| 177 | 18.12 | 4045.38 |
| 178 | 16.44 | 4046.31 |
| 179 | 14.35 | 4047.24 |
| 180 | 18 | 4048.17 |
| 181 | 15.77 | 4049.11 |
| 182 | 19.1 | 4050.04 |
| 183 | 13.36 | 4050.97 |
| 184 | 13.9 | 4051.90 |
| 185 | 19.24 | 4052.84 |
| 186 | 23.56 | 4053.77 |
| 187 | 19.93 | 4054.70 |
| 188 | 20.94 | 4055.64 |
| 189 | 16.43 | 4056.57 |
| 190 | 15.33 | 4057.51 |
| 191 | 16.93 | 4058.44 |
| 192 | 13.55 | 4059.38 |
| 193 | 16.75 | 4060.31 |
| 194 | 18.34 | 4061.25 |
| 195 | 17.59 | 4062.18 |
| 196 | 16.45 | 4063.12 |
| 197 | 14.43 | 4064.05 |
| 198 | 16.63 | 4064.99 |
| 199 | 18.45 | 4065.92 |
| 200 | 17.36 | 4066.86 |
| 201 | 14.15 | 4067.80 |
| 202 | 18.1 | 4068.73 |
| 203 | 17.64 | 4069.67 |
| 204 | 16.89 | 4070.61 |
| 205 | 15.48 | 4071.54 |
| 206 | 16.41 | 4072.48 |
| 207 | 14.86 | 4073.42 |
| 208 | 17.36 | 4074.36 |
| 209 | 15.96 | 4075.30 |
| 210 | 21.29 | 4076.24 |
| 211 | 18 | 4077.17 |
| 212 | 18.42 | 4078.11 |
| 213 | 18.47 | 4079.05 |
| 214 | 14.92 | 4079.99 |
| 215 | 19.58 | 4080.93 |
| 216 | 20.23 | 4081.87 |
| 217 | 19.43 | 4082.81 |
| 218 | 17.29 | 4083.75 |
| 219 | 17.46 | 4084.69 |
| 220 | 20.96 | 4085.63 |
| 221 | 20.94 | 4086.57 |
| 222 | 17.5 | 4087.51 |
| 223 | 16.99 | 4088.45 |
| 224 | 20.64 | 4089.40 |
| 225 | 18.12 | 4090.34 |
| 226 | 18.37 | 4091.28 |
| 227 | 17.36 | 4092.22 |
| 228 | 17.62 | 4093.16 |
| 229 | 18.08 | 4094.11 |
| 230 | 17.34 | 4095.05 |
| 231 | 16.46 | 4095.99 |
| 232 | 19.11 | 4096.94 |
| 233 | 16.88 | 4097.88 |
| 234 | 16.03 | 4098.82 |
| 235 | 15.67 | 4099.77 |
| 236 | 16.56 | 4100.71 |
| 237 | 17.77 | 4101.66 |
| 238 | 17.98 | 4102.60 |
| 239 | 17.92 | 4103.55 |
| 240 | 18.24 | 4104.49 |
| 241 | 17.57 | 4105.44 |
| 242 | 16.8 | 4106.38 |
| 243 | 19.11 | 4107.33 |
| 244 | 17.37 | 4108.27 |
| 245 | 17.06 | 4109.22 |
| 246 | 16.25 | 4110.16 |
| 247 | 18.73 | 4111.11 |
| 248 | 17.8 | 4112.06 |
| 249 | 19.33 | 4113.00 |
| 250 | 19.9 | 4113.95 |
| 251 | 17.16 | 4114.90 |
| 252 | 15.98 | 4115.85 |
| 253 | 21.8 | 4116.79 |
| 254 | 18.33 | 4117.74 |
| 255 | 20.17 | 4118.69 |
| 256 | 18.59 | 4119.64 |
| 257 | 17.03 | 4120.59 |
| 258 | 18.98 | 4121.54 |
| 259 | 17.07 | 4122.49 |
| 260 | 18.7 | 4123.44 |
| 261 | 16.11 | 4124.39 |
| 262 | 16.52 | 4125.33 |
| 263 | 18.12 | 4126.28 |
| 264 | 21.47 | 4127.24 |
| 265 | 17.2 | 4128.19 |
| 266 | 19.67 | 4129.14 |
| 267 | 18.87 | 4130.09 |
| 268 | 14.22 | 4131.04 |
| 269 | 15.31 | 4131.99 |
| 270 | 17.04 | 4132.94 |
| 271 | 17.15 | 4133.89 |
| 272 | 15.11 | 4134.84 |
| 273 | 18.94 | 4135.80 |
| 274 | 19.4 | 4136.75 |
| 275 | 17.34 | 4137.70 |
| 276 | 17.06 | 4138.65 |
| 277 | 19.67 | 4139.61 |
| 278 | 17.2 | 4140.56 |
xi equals -0.05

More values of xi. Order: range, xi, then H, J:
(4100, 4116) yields -0.03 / 17.8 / 17.7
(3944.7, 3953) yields -0.09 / 11.7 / 11.6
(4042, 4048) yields -0.07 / 16.9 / 16.8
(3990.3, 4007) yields -0.13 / 16.4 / 16.3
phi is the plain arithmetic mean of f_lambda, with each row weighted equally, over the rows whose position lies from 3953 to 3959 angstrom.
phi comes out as 12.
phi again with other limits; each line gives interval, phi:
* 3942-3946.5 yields 9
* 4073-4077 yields 17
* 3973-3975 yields 9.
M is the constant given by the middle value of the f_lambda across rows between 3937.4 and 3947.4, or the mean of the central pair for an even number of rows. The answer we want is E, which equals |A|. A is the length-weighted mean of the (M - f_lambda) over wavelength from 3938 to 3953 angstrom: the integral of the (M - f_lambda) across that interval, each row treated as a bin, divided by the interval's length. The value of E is 1.5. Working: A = -1.5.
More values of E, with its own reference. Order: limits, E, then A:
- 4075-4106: 9.3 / -9.3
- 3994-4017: 8.6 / -8.6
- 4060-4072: 8.0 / -8.0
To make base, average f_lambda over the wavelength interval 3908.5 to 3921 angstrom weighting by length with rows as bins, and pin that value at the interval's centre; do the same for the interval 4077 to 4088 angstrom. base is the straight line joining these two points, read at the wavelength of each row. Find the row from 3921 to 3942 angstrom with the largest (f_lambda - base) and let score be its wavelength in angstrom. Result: 3921.56 angstrom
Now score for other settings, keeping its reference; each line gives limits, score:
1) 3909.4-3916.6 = 3915.25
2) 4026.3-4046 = 4041.65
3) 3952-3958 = 3955.12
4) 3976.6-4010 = 3999.07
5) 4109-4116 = 4113.95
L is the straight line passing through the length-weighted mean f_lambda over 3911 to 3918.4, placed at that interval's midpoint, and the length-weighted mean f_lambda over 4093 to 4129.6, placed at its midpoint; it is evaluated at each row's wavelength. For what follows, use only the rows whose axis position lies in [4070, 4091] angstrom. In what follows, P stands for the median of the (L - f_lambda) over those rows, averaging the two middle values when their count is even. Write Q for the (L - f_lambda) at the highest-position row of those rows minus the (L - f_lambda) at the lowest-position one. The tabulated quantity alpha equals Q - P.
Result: 0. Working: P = -1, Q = -0.7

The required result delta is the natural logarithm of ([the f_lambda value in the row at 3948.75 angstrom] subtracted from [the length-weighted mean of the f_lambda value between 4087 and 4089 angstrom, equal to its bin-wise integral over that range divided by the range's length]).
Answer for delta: 1.5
